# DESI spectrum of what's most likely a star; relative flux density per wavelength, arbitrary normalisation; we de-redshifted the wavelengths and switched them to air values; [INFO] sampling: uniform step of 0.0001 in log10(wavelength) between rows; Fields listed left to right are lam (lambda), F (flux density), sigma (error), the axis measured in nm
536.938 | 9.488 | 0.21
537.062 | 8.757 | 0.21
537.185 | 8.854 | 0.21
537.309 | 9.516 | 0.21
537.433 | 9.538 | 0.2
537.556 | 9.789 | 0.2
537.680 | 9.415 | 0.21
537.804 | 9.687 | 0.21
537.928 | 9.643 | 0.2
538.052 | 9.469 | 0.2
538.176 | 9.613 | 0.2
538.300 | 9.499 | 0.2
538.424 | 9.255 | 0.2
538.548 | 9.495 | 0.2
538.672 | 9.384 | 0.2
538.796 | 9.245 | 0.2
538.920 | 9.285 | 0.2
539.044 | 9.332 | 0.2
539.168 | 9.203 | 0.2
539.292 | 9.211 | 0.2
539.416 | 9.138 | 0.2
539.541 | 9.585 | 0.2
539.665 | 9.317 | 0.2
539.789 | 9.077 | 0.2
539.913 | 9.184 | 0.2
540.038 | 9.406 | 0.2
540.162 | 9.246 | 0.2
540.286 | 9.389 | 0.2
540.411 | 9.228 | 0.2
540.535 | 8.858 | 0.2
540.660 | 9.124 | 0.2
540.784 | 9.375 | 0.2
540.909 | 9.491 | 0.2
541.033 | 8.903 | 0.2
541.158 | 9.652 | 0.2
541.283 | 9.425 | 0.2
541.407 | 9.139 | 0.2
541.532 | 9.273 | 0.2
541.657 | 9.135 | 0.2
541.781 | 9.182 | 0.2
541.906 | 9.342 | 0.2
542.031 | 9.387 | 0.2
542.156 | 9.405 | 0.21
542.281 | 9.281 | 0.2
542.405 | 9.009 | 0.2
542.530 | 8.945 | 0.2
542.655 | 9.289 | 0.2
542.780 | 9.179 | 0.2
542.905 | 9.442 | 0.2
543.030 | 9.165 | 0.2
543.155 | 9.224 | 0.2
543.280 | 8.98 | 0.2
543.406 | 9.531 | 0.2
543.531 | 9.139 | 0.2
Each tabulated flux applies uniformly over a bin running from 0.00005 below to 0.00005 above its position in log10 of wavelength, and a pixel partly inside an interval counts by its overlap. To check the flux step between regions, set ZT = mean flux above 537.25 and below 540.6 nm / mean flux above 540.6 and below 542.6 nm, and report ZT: 1.01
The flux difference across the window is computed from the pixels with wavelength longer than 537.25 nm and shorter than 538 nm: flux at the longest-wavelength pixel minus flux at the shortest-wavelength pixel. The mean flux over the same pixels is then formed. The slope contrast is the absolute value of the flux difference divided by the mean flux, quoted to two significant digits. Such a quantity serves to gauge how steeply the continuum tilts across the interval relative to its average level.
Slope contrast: 0.013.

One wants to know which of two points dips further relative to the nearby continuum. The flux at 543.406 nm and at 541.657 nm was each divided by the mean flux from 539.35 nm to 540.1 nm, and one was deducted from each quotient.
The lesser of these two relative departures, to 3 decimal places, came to -0.016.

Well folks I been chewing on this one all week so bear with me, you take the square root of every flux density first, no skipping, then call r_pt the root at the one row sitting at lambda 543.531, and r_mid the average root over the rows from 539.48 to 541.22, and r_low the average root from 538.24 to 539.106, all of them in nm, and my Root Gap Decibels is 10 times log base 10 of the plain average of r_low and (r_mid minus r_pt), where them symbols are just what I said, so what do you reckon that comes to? 1.88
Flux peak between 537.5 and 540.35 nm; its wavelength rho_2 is 537.556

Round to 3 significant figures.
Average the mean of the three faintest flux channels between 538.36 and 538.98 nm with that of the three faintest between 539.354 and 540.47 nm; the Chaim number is 9.20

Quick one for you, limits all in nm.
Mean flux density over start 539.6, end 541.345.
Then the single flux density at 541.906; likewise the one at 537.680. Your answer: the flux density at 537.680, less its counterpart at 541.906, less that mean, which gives -9.19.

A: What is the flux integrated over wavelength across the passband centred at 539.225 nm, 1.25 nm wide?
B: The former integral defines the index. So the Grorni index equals 12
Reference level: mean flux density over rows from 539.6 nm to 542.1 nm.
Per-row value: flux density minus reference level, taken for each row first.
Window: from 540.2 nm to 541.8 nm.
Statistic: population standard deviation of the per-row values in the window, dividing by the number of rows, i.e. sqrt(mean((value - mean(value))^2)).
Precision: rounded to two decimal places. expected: 0.22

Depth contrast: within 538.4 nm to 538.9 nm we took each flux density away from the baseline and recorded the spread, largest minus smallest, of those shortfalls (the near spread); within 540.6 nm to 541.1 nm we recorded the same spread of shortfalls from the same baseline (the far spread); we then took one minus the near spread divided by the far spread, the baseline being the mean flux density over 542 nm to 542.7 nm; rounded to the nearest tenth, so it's 0.6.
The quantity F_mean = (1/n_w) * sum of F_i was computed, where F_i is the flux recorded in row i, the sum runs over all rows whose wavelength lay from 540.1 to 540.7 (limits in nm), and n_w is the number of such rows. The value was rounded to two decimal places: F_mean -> 9.17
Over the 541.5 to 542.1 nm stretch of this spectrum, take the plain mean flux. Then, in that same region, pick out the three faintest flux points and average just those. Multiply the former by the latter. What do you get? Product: 85.2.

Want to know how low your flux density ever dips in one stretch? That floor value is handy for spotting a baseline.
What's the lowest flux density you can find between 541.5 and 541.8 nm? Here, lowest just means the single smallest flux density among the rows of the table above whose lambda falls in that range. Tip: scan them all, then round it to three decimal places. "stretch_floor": 9.135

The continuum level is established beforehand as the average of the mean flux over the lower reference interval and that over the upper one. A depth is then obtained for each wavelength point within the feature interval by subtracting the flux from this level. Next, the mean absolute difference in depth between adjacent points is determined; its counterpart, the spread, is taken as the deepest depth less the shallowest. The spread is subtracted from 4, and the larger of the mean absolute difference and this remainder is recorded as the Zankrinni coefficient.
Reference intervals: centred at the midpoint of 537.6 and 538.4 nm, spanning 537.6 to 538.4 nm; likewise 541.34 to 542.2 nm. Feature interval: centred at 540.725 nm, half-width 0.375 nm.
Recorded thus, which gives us 3.37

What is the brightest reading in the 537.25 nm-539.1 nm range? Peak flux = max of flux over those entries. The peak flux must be 9.789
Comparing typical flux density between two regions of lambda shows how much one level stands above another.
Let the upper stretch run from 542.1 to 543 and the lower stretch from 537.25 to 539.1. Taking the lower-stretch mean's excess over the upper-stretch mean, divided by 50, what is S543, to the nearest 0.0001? 0.0051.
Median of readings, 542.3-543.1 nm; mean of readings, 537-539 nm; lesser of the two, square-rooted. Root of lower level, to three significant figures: 3.03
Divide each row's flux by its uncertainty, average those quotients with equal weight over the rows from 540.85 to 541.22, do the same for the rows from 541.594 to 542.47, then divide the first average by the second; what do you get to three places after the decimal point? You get 1.018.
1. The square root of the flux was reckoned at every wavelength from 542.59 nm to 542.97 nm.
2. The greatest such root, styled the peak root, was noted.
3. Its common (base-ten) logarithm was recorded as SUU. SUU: 0.488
